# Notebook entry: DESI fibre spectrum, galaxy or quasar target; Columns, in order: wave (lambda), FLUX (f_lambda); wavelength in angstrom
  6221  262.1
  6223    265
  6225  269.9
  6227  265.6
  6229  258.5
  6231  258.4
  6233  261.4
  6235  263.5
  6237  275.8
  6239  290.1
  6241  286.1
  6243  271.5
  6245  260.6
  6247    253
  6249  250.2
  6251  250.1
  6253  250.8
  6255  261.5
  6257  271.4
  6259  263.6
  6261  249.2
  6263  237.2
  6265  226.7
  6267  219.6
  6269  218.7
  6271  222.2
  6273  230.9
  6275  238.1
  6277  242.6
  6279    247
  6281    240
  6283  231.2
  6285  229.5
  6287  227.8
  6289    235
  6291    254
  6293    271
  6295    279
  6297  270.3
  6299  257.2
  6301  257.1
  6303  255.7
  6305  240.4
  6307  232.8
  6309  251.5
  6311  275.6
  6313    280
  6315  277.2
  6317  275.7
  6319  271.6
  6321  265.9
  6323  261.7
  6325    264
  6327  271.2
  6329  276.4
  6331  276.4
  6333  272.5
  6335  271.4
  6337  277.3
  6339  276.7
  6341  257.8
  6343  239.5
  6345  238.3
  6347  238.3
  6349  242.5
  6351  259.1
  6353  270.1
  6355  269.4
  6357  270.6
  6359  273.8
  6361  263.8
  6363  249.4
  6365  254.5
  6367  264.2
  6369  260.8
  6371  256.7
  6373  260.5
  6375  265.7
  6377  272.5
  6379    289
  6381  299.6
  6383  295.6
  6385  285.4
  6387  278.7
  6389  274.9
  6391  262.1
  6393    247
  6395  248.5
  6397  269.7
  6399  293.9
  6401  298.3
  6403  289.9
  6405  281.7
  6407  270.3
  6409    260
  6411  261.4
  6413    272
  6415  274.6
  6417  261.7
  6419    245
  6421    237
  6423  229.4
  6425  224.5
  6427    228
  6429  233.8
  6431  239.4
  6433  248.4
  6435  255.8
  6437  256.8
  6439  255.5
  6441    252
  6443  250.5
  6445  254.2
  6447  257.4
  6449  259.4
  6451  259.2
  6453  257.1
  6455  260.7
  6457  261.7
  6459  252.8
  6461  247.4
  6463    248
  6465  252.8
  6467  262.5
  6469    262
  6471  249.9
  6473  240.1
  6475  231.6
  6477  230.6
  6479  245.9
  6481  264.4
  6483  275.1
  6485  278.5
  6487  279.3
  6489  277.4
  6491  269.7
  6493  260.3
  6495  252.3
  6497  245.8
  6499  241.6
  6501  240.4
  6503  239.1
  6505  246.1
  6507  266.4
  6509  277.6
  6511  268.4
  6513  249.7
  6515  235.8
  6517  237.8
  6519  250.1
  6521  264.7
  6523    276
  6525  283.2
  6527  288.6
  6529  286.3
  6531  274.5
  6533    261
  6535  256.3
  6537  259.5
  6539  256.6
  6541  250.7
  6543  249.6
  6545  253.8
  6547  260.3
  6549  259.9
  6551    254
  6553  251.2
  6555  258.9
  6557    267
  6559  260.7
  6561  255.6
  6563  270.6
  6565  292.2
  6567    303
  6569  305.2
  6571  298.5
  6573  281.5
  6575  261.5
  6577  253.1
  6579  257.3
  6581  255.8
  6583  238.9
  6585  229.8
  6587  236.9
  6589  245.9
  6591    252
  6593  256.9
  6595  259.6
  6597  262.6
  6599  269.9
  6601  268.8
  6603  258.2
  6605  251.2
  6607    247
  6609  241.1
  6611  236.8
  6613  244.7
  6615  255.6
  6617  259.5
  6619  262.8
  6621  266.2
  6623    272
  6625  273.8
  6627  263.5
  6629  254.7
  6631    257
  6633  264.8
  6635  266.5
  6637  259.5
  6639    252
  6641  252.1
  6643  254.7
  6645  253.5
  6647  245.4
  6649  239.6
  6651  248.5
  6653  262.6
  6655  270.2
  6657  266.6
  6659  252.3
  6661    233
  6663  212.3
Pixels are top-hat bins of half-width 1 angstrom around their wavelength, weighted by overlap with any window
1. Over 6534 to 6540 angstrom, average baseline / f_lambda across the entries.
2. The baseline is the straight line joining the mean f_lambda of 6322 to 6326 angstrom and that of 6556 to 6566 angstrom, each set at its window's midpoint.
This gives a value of 1.04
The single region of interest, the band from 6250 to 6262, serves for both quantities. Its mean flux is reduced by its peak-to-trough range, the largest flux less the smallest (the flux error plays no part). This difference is 236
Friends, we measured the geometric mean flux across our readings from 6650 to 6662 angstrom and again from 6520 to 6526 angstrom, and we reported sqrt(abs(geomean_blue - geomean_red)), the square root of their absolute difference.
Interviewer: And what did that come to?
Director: 4.4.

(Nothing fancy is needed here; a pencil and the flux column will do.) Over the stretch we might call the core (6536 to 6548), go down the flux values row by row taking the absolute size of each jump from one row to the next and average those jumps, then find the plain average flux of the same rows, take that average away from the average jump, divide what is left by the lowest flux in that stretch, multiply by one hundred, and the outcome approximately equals -101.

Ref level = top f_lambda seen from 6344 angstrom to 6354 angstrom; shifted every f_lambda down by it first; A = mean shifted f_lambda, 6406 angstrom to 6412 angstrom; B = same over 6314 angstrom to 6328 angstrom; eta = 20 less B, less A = 27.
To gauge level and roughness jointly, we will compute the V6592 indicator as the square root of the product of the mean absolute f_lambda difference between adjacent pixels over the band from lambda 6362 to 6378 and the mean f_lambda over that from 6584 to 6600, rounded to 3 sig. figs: 37.0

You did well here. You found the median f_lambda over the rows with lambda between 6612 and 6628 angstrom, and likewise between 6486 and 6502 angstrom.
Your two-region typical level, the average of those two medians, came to 260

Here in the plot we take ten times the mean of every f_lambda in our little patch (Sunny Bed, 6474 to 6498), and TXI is 2592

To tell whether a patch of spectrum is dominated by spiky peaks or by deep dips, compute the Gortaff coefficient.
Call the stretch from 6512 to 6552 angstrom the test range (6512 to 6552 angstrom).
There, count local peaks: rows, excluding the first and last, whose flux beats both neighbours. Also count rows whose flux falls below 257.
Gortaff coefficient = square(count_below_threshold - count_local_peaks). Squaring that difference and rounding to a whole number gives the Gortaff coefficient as 49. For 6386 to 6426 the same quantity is 16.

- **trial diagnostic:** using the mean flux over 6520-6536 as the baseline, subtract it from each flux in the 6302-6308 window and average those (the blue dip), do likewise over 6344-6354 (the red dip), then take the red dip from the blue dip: -7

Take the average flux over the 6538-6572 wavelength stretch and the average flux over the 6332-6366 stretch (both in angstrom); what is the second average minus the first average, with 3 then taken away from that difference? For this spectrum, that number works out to -10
